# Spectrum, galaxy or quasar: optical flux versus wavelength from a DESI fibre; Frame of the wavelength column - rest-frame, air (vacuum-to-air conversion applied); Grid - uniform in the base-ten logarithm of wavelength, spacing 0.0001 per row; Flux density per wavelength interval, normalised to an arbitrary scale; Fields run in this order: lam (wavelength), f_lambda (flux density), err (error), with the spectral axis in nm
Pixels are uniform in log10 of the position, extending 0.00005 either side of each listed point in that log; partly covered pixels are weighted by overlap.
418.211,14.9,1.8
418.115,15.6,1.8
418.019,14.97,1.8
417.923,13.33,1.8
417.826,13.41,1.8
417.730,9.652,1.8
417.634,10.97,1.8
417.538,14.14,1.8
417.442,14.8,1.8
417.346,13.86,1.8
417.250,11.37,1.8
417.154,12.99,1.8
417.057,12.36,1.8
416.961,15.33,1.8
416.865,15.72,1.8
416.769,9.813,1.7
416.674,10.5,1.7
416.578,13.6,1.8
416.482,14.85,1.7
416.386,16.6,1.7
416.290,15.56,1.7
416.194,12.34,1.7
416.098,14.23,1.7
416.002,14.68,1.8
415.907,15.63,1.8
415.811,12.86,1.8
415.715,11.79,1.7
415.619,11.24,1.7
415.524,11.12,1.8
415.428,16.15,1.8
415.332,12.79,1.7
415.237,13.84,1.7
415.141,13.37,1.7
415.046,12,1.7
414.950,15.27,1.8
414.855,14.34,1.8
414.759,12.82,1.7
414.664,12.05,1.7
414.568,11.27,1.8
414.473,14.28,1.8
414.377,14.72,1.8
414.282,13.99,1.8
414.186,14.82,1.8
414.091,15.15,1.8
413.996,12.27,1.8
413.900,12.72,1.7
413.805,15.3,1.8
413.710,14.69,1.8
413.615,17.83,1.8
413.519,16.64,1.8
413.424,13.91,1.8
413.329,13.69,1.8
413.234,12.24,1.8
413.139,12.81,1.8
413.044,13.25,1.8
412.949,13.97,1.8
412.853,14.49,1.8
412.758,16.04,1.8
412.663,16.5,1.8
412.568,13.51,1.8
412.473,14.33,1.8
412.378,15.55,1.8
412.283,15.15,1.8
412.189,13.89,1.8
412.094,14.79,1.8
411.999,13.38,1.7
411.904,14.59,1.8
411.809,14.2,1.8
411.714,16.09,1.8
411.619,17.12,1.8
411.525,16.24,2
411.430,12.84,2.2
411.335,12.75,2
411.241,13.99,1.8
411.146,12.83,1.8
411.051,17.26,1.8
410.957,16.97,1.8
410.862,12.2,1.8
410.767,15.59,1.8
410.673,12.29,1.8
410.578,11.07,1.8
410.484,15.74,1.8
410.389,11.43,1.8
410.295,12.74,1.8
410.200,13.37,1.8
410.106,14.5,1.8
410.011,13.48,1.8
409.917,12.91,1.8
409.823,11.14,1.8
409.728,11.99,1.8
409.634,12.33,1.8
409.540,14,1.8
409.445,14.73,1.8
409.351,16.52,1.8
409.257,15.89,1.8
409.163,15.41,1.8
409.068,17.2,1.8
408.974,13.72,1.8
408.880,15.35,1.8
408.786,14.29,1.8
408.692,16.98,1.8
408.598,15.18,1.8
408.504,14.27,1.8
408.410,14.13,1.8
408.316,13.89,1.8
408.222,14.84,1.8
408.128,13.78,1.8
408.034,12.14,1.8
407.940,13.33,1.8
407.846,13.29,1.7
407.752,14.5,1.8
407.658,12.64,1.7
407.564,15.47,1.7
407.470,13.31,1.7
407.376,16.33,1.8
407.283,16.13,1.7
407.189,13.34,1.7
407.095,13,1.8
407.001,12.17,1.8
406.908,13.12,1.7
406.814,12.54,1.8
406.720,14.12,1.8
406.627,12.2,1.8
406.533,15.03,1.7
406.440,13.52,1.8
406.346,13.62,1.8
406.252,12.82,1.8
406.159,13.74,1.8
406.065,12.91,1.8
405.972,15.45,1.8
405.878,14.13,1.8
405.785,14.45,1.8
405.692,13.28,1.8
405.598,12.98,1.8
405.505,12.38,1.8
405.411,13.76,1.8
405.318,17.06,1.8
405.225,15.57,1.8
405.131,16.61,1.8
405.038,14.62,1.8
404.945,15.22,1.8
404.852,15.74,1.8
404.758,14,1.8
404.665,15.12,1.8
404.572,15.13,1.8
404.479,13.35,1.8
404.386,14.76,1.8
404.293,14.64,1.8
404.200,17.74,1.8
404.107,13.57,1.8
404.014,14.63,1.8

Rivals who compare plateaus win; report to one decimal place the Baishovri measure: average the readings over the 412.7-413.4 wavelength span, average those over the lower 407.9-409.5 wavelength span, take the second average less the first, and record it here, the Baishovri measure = 1.0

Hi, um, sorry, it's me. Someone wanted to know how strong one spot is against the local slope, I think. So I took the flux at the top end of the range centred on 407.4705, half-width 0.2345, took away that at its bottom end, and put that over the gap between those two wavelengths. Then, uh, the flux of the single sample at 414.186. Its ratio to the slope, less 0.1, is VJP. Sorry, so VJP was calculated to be -2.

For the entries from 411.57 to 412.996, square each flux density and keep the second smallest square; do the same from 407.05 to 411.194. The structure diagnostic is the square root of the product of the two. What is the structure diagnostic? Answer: 151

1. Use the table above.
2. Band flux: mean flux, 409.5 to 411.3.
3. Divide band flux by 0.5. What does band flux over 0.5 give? 26.9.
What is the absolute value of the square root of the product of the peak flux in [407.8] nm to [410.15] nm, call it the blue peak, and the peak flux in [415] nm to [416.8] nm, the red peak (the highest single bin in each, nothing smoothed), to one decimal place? 16.9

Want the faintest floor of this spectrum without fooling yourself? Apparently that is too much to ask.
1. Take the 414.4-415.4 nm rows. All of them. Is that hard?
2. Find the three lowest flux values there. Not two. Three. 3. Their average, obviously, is 11.8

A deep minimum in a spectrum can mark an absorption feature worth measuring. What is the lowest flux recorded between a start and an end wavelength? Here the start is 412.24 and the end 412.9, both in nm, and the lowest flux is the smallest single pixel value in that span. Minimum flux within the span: 13.51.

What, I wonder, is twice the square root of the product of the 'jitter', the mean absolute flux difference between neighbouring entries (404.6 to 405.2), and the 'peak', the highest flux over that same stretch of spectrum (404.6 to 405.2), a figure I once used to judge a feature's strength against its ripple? 8.9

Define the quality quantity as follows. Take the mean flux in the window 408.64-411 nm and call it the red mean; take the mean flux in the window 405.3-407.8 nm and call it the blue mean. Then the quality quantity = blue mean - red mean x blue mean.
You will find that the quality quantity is -181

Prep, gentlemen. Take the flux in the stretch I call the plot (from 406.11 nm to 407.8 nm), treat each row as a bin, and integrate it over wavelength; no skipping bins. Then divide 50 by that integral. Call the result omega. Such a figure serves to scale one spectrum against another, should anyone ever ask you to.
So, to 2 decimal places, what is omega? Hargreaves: 2.15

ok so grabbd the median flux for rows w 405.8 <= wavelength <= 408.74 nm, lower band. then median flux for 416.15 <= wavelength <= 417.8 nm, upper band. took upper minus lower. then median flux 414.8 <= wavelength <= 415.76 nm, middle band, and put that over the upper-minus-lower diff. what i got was -93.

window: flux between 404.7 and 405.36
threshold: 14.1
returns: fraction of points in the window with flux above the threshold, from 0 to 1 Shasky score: 0.86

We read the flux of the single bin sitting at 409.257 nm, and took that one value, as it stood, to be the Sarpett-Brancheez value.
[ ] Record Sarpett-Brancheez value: 15.89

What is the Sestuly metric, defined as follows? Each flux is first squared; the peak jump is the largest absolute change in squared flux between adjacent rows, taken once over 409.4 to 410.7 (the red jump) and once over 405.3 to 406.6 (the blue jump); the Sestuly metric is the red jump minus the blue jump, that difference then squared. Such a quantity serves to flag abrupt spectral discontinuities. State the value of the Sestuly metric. 552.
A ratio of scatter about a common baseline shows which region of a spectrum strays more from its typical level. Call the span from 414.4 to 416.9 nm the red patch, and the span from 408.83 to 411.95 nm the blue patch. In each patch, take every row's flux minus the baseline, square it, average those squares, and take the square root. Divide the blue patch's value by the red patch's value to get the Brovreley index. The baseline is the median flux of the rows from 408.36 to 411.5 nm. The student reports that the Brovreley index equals 1.0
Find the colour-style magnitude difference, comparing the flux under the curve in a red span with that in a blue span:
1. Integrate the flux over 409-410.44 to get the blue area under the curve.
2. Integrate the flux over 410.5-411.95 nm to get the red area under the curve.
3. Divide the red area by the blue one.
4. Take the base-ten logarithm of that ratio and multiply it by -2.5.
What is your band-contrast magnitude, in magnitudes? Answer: -0.05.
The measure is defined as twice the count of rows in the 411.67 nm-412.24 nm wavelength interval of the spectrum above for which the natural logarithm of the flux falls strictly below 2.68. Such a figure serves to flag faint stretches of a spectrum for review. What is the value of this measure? 6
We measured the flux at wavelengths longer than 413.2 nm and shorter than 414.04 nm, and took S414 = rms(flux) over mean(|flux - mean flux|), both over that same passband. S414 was 9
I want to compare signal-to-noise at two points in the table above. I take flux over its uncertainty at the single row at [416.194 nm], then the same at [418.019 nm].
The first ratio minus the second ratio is -1.1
